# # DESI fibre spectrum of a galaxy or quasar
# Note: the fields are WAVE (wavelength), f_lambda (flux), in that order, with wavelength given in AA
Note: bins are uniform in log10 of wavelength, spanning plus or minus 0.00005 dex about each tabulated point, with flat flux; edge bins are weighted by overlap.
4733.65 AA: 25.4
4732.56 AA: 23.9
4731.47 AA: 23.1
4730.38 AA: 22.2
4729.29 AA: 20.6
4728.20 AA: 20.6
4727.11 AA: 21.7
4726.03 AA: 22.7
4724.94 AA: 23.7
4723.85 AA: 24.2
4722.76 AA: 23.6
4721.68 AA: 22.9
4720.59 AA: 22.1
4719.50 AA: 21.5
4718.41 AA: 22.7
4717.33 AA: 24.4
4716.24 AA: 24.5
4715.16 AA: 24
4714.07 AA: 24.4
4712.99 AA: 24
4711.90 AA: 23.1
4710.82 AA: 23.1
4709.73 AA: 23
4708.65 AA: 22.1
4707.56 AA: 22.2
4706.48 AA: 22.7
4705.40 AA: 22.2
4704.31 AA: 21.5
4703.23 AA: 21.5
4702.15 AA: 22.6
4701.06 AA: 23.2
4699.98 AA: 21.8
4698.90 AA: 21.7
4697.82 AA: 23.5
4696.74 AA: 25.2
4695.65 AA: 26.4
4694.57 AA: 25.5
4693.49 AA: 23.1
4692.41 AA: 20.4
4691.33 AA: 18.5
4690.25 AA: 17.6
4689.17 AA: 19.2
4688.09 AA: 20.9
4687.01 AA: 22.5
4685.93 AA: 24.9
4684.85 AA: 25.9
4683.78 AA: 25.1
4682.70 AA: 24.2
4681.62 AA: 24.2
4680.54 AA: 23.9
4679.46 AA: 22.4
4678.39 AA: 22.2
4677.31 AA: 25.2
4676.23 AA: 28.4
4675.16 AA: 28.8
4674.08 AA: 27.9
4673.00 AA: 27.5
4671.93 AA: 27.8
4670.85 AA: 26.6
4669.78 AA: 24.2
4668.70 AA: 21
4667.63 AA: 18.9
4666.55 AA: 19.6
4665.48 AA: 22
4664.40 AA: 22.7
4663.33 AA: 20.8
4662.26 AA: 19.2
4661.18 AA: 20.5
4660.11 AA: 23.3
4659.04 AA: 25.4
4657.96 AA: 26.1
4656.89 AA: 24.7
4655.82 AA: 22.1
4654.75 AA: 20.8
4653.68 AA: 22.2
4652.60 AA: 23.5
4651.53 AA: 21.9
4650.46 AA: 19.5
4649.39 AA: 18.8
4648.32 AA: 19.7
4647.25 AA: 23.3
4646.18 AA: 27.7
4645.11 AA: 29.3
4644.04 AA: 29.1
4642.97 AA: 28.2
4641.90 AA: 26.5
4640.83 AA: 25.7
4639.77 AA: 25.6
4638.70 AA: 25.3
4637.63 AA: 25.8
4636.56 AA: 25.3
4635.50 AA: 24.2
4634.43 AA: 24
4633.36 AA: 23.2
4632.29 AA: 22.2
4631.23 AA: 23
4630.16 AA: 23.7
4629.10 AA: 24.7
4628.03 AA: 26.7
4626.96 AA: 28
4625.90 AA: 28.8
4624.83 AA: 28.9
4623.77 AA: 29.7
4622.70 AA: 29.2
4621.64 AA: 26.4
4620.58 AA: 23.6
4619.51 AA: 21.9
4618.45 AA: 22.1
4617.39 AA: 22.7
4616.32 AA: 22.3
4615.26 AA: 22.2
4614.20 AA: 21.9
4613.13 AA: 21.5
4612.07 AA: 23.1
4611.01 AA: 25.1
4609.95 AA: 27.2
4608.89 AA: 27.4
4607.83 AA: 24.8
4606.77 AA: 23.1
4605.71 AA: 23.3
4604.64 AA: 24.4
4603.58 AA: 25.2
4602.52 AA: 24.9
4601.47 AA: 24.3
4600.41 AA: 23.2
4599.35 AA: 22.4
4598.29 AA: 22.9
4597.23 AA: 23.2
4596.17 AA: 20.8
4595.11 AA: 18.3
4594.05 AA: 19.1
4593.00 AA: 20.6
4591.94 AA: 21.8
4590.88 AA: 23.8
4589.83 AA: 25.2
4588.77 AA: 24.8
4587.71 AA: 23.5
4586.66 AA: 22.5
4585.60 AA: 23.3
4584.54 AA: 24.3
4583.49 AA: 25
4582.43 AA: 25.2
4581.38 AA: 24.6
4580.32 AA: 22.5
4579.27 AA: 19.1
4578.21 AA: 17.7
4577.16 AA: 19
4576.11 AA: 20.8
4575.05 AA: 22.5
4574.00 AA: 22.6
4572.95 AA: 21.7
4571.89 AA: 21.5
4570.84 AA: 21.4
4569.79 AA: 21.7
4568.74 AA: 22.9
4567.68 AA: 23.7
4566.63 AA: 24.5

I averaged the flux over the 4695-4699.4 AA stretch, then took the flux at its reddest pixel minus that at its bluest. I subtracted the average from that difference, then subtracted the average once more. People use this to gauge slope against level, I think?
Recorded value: -53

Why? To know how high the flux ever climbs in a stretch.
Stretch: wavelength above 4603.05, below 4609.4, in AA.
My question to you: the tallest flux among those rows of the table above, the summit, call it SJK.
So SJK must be 27.4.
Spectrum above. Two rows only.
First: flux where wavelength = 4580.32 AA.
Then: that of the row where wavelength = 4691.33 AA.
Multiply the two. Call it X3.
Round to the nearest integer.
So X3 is 416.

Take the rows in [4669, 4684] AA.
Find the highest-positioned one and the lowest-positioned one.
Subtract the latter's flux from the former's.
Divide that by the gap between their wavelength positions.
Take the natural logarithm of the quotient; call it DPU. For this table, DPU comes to -2.7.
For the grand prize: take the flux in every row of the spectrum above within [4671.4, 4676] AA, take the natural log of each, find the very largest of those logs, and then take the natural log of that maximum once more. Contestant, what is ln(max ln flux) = 1.21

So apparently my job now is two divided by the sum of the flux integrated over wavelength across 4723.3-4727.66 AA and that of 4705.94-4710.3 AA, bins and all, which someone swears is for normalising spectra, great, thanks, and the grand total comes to 0.0101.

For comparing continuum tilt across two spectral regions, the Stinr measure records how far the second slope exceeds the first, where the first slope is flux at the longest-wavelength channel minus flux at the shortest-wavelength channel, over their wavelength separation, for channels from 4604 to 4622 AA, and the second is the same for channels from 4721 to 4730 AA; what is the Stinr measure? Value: -0.4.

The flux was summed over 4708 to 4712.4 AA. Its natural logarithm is 4.51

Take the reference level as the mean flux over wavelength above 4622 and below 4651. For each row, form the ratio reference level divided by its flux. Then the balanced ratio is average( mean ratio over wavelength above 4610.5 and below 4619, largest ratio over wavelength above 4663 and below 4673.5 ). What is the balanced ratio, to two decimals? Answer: 1.24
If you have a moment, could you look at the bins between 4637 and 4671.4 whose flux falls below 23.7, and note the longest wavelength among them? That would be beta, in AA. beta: 4668.70 AA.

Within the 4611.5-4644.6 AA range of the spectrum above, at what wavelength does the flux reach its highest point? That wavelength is 4623.77 AA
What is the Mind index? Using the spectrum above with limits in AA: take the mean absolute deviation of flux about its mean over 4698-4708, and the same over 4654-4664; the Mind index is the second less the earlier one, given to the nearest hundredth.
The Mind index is 1.60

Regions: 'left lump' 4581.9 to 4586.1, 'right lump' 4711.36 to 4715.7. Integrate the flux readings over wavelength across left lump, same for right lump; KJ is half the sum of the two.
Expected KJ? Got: 103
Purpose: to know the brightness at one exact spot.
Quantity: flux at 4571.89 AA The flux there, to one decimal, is 21.5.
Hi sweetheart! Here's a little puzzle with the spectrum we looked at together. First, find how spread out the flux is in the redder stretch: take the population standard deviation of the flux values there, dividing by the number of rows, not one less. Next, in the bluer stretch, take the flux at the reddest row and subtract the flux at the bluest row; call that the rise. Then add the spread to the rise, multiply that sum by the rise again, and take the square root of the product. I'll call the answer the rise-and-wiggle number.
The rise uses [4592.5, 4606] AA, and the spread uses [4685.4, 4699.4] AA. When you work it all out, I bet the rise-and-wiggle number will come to 3.8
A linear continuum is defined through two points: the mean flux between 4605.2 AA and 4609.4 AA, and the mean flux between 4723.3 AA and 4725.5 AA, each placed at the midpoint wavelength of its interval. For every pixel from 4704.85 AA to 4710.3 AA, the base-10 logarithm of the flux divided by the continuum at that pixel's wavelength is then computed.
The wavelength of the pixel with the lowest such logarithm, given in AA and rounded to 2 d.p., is 4708.65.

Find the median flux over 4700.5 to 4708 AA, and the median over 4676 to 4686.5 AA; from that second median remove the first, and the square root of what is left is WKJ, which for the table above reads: 1.5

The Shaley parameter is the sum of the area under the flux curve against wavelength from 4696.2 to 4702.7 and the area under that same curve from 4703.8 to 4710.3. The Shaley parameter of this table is 294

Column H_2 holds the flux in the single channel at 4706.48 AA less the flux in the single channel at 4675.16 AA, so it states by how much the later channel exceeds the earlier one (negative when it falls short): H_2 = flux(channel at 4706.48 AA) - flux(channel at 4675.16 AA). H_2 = -6.1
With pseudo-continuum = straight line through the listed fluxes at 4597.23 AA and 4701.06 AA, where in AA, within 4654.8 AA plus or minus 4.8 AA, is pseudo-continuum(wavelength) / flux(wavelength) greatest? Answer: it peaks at 4650.46 AA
